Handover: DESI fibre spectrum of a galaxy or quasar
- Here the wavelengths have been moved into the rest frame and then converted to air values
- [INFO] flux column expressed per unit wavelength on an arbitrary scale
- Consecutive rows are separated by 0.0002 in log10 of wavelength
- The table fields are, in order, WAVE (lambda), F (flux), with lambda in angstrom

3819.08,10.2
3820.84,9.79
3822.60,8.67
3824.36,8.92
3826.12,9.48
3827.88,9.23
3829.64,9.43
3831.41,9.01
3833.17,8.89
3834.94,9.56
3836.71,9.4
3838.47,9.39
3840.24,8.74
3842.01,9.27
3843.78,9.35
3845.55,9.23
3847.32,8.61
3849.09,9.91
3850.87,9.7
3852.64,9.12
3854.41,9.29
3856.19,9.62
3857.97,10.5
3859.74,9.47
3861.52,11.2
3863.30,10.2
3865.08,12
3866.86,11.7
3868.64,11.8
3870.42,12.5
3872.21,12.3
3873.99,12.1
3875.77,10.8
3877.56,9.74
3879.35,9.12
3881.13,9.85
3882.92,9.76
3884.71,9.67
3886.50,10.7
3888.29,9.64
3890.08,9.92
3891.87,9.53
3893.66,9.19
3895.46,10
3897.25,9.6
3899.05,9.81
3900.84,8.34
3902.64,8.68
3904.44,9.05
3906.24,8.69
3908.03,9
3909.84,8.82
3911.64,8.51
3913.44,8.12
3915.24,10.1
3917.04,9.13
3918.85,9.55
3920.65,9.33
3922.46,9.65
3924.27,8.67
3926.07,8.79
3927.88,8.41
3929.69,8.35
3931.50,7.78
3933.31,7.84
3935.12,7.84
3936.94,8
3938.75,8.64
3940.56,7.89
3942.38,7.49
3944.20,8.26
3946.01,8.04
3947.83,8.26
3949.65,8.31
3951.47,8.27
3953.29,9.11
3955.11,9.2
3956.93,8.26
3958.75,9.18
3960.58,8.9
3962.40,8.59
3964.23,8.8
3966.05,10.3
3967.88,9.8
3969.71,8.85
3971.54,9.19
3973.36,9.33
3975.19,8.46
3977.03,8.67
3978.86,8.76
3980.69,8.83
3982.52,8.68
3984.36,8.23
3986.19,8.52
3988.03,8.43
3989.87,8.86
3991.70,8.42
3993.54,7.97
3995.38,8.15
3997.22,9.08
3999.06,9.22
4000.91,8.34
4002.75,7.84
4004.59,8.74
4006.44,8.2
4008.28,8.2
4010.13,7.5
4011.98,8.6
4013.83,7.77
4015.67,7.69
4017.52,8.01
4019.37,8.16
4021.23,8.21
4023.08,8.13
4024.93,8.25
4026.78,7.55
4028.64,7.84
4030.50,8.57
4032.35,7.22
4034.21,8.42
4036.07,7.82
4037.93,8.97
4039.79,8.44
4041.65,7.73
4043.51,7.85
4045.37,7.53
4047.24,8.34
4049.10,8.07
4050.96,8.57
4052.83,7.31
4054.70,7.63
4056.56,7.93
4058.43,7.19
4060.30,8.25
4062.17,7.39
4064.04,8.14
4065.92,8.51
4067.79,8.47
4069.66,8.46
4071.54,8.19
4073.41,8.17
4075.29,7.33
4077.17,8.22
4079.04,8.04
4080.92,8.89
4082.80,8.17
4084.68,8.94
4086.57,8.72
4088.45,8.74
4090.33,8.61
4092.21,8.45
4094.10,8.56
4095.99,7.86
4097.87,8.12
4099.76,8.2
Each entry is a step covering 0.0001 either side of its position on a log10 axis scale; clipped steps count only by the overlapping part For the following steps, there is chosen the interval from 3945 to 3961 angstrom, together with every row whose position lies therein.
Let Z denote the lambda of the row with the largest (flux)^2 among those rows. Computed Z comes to 3955.11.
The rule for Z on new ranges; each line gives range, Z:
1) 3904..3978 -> 3966.05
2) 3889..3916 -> 3915.24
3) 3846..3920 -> 3870.42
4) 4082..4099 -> 4084.68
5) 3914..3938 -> 3915.24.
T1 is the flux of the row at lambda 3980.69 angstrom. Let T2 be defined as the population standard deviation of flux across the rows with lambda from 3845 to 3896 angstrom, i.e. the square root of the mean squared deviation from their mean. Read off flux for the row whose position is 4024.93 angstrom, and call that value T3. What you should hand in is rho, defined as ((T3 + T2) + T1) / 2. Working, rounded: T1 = 8.83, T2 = 1.08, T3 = 8.25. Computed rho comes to 9.1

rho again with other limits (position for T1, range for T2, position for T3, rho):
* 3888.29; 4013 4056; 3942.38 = 8.8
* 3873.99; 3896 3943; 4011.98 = 10.7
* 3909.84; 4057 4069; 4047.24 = 8.8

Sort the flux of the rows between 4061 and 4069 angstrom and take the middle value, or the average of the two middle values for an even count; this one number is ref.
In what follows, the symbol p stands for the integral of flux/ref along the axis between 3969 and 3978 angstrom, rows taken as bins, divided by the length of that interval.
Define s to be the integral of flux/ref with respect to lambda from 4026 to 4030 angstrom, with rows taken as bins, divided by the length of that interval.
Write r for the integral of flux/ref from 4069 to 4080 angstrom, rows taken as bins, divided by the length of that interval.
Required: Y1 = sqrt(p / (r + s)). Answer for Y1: 0.75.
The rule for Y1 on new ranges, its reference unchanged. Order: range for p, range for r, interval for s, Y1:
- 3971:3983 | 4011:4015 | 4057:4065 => 0.75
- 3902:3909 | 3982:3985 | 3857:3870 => 0.67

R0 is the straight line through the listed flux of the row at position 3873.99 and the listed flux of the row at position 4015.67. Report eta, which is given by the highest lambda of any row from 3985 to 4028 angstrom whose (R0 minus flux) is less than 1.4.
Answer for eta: 4026.78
